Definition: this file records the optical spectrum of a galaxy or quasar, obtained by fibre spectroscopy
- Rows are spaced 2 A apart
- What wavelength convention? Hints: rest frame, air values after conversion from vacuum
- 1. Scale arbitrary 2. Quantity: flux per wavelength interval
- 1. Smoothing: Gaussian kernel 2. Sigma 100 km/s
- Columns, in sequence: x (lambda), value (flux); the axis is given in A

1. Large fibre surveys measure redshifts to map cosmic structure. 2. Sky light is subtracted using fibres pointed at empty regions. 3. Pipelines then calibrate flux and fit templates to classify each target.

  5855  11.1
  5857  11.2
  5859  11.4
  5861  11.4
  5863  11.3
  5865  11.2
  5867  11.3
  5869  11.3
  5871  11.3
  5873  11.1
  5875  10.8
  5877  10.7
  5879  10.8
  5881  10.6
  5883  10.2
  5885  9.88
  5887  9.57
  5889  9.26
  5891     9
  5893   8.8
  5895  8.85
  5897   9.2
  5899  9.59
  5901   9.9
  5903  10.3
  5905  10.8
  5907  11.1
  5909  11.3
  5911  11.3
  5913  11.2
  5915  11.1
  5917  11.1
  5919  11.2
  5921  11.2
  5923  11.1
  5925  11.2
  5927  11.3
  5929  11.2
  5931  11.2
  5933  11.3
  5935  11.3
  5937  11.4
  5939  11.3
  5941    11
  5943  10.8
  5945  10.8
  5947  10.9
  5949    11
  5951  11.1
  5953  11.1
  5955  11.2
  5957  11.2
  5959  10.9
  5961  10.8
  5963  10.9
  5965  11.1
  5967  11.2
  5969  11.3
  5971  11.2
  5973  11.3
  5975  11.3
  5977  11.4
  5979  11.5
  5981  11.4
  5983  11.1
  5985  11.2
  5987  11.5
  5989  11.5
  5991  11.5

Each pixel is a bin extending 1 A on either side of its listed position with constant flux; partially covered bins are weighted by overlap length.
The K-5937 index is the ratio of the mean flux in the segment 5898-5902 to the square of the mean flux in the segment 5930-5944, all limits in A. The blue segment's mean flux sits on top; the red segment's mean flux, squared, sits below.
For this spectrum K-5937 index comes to 0.078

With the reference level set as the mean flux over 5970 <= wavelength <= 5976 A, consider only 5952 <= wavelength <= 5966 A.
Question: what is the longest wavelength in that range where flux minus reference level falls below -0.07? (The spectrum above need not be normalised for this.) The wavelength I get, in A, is 5965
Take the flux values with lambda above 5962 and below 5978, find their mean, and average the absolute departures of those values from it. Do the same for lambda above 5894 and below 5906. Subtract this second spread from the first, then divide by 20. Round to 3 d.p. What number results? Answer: -0.022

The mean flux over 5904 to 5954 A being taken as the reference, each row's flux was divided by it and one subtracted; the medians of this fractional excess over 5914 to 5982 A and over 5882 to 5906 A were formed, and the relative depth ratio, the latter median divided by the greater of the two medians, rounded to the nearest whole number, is -23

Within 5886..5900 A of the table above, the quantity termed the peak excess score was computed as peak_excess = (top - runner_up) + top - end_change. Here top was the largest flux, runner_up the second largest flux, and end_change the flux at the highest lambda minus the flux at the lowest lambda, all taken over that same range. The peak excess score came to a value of 9.6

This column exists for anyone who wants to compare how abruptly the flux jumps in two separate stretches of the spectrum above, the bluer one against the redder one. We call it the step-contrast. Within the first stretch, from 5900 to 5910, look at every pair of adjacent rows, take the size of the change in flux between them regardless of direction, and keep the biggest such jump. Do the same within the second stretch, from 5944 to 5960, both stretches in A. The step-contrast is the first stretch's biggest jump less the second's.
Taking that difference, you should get 0.20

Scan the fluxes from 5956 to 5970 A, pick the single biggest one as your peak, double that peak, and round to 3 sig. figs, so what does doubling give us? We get 22.6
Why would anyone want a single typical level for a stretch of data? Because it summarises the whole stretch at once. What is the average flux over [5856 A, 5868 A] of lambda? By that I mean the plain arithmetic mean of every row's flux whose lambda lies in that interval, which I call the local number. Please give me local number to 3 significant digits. 11.3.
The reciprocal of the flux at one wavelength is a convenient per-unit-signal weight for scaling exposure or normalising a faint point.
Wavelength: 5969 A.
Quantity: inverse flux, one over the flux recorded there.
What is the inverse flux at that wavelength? 0.0885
